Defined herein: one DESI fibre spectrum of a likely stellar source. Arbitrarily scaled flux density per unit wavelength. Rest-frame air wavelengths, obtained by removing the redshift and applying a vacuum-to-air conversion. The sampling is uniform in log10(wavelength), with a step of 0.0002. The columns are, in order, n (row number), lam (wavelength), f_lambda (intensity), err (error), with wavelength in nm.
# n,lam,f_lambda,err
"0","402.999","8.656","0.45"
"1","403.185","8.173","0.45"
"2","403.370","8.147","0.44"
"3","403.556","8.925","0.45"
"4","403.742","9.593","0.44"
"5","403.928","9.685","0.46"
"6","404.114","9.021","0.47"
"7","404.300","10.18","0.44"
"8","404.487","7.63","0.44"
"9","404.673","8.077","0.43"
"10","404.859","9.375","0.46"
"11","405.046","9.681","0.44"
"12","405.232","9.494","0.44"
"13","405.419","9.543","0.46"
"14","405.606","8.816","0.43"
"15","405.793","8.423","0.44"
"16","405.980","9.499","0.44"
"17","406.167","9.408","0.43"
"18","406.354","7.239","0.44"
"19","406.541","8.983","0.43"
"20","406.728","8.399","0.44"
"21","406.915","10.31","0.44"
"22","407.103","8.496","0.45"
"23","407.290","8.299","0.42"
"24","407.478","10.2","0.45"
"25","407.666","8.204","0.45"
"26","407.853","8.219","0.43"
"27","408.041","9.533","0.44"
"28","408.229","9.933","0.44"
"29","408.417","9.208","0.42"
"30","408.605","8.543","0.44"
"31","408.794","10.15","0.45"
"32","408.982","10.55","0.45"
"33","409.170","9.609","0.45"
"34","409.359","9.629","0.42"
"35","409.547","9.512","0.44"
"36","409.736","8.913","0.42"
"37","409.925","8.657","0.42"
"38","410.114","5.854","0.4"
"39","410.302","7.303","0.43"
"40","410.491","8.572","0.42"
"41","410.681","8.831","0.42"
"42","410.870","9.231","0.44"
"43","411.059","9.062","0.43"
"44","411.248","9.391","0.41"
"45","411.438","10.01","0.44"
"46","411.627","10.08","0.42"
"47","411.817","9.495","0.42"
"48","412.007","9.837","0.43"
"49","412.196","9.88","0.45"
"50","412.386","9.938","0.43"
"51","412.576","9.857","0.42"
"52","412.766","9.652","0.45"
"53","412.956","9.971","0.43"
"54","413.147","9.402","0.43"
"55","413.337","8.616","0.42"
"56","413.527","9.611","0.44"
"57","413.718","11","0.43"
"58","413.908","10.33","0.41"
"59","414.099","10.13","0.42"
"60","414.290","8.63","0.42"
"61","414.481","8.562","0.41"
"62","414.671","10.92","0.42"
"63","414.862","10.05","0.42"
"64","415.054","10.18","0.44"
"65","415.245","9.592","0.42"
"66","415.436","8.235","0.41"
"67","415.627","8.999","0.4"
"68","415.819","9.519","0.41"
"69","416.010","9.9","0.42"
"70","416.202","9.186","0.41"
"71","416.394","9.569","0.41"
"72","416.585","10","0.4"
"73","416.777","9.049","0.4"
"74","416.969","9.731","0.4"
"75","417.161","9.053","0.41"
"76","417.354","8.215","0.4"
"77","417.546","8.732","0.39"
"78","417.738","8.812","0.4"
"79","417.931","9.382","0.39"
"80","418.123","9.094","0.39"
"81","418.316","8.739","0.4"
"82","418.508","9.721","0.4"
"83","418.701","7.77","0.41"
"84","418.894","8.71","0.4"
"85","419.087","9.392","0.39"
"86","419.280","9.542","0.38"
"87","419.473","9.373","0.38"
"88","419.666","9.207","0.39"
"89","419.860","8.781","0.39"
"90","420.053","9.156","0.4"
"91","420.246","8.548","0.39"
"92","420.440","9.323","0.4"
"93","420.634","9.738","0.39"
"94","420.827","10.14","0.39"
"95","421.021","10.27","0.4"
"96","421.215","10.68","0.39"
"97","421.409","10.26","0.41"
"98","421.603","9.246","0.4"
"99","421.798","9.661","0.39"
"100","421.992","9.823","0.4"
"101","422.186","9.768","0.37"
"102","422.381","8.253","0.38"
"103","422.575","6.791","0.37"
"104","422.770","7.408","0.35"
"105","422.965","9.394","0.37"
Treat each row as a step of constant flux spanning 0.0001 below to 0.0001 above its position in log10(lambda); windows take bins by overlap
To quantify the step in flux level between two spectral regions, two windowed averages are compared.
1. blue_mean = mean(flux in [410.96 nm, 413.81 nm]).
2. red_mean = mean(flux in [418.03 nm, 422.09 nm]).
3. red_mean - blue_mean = -0.33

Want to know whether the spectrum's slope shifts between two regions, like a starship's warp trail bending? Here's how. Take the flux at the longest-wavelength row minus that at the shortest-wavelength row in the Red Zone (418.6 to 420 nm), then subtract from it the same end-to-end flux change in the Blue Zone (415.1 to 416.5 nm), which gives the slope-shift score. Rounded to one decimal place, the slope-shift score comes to 1.0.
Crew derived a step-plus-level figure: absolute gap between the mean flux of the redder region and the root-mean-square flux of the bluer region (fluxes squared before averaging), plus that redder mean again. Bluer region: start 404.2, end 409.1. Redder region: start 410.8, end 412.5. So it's 10.2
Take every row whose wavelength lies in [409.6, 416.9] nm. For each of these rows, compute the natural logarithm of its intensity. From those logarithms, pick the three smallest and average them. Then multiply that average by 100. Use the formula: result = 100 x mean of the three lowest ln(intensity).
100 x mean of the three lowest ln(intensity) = 195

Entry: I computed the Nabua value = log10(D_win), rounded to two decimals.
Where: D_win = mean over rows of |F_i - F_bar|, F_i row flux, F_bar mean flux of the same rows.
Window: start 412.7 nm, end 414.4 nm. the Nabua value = -0.24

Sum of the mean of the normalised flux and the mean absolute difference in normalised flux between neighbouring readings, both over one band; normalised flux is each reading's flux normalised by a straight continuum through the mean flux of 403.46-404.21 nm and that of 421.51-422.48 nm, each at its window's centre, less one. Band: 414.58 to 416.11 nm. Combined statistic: 0.11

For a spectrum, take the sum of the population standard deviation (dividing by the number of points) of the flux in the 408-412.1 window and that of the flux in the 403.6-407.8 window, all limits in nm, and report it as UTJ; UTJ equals 1.8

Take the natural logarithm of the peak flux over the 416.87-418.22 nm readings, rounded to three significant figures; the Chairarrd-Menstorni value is 2.28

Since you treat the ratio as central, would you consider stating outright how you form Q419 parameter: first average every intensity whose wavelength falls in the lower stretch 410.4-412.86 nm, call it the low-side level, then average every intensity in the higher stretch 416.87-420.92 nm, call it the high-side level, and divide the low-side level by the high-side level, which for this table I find 1.05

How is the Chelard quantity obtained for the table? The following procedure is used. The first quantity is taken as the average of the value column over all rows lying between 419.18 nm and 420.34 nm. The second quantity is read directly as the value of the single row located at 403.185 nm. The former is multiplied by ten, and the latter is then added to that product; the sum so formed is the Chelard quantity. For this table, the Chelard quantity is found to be 99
